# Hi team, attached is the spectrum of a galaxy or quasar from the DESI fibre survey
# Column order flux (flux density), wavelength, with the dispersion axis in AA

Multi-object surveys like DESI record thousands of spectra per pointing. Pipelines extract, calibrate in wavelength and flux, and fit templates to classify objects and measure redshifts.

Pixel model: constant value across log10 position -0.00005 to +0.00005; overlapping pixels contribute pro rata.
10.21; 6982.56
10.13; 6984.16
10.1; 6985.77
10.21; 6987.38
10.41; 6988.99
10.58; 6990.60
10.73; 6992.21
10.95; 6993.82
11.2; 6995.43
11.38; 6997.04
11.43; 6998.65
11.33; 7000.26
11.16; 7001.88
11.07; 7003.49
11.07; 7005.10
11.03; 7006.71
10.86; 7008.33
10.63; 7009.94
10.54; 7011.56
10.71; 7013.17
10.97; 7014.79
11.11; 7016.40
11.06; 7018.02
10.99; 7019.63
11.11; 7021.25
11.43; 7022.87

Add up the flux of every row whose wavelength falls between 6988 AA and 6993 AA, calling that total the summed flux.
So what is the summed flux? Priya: 31.7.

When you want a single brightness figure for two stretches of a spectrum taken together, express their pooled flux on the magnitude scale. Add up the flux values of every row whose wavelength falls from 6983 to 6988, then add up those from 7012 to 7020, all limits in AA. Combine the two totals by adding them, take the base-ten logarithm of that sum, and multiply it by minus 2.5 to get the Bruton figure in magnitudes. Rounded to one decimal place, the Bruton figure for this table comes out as -4.8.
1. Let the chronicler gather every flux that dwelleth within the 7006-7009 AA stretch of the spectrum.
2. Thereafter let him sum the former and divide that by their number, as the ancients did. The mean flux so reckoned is 10.9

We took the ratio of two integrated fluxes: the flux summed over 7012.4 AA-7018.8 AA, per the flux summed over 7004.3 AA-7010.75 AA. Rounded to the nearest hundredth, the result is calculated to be 1.01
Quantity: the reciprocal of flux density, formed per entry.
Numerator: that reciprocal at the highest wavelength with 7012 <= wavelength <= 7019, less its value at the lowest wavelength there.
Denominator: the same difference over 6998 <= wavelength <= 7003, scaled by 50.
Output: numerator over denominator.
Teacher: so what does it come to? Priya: -0.028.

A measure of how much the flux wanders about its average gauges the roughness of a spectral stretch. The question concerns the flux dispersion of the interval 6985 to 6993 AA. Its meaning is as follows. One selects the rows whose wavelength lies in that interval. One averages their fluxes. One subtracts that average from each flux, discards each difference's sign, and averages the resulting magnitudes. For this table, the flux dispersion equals 0.201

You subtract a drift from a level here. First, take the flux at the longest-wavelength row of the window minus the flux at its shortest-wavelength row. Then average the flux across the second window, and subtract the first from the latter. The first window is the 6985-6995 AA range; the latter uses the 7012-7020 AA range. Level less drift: 10.1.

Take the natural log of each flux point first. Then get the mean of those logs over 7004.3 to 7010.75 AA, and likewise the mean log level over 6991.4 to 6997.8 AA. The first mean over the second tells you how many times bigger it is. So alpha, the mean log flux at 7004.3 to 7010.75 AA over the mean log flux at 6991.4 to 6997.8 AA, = 0.99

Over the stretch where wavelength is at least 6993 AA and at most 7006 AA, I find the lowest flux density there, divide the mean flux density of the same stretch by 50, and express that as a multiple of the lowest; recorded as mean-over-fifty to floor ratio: 0.0205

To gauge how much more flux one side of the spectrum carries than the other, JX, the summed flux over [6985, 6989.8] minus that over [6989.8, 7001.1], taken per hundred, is -0.5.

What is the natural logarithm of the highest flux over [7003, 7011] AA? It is 2.40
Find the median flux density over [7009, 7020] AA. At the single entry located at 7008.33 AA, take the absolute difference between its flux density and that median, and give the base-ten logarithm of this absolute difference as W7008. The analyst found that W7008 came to -0.96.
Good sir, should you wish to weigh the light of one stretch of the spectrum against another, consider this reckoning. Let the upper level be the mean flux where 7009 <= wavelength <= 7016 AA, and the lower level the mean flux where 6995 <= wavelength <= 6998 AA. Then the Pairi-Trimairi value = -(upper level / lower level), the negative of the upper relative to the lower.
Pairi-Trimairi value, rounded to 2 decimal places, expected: -0.95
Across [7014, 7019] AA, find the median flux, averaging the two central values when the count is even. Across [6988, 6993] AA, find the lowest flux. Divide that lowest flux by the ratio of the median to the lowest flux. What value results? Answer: 9.8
